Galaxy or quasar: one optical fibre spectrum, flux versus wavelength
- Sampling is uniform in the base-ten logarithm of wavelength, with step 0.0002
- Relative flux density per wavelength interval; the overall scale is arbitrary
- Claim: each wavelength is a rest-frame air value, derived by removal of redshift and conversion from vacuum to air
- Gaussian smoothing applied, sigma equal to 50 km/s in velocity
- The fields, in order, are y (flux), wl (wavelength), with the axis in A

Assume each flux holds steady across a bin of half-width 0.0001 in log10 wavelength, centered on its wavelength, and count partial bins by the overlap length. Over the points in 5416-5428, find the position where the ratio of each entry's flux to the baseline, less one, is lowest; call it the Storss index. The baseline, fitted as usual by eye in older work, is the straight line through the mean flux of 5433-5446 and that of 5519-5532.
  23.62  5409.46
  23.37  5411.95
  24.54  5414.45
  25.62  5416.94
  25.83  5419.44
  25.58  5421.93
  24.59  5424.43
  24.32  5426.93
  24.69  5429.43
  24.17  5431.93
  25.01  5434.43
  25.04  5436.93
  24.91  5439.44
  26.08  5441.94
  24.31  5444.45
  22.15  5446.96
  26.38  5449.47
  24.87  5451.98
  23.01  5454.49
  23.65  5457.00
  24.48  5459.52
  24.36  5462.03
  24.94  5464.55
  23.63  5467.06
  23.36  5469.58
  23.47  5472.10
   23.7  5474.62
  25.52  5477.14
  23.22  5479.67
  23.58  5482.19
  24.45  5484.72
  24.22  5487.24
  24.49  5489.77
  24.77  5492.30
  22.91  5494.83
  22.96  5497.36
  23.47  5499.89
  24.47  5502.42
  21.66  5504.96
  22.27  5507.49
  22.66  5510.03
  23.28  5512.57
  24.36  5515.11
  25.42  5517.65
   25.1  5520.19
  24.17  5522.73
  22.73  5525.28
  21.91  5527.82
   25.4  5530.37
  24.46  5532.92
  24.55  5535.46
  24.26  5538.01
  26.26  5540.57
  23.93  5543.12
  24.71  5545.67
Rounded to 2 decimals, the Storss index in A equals 5426.93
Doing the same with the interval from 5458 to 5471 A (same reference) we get 5469.58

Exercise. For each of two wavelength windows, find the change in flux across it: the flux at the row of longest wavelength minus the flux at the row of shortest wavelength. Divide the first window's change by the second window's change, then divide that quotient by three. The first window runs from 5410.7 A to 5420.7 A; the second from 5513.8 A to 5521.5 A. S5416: 1.1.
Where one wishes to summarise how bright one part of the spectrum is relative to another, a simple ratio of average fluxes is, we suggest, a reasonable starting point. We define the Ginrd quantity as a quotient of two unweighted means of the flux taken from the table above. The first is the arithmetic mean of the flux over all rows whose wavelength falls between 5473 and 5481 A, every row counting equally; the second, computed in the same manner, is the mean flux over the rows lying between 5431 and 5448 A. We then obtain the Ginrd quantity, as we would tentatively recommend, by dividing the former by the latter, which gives 0.98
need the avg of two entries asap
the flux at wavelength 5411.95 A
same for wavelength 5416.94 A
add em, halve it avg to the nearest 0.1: 24.5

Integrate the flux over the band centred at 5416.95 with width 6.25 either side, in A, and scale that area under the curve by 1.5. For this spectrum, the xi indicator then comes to 468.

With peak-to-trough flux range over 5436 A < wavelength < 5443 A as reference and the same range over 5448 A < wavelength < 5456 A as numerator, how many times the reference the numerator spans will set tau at 2.9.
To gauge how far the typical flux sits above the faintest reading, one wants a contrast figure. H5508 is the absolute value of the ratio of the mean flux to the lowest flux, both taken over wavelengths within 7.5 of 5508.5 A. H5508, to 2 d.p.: 1.07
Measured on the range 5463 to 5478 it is 1.03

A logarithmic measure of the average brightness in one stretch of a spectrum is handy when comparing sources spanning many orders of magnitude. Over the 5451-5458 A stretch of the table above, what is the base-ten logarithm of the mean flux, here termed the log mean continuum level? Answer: 1.38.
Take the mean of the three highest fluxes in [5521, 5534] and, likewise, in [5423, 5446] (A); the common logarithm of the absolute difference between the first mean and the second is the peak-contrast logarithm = -0.15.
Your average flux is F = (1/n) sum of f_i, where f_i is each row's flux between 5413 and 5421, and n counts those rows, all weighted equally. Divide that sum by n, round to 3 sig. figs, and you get 25.3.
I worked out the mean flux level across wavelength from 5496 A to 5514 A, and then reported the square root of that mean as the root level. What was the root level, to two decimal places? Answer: 4.79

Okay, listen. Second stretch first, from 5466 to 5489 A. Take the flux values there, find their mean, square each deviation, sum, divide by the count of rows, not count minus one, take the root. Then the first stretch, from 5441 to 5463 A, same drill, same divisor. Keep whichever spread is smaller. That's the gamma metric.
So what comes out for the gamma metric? 0.68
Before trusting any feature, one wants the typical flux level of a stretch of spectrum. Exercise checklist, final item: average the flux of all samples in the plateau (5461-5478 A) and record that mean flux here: 24.1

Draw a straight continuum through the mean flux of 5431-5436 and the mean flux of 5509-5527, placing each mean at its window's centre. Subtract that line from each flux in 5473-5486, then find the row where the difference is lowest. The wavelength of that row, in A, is 5479.67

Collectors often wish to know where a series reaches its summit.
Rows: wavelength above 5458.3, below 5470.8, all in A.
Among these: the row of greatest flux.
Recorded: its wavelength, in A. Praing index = 5464.55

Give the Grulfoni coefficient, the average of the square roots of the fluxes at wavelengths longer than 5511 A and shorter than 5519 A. 4.93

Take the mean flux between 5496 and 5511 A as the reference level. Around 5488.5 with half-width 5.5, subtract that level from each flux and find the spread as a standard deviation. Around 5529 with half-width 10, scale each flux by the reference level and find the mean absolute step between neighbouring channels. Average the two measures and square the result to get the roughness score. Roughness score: 0.02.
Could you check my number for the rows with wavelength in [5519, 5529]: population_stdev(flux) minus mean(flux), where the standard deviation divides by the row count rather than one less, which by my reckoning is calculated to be -22.2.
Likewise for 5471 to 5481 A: -23.1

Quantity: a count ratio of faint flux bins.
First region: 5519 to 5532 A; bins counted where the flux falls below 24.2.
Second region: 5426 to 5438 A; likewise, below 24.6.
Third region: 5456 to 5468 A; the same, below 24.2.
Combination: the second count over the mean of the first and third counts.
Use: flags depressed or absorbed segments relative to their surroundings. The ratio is 0.8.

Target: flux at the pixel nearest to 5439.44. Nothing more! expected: 24.91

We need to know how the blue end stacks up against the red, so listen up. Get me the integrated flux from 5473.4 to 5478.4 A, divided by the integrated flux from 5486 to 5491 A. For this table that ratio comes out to 1.01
